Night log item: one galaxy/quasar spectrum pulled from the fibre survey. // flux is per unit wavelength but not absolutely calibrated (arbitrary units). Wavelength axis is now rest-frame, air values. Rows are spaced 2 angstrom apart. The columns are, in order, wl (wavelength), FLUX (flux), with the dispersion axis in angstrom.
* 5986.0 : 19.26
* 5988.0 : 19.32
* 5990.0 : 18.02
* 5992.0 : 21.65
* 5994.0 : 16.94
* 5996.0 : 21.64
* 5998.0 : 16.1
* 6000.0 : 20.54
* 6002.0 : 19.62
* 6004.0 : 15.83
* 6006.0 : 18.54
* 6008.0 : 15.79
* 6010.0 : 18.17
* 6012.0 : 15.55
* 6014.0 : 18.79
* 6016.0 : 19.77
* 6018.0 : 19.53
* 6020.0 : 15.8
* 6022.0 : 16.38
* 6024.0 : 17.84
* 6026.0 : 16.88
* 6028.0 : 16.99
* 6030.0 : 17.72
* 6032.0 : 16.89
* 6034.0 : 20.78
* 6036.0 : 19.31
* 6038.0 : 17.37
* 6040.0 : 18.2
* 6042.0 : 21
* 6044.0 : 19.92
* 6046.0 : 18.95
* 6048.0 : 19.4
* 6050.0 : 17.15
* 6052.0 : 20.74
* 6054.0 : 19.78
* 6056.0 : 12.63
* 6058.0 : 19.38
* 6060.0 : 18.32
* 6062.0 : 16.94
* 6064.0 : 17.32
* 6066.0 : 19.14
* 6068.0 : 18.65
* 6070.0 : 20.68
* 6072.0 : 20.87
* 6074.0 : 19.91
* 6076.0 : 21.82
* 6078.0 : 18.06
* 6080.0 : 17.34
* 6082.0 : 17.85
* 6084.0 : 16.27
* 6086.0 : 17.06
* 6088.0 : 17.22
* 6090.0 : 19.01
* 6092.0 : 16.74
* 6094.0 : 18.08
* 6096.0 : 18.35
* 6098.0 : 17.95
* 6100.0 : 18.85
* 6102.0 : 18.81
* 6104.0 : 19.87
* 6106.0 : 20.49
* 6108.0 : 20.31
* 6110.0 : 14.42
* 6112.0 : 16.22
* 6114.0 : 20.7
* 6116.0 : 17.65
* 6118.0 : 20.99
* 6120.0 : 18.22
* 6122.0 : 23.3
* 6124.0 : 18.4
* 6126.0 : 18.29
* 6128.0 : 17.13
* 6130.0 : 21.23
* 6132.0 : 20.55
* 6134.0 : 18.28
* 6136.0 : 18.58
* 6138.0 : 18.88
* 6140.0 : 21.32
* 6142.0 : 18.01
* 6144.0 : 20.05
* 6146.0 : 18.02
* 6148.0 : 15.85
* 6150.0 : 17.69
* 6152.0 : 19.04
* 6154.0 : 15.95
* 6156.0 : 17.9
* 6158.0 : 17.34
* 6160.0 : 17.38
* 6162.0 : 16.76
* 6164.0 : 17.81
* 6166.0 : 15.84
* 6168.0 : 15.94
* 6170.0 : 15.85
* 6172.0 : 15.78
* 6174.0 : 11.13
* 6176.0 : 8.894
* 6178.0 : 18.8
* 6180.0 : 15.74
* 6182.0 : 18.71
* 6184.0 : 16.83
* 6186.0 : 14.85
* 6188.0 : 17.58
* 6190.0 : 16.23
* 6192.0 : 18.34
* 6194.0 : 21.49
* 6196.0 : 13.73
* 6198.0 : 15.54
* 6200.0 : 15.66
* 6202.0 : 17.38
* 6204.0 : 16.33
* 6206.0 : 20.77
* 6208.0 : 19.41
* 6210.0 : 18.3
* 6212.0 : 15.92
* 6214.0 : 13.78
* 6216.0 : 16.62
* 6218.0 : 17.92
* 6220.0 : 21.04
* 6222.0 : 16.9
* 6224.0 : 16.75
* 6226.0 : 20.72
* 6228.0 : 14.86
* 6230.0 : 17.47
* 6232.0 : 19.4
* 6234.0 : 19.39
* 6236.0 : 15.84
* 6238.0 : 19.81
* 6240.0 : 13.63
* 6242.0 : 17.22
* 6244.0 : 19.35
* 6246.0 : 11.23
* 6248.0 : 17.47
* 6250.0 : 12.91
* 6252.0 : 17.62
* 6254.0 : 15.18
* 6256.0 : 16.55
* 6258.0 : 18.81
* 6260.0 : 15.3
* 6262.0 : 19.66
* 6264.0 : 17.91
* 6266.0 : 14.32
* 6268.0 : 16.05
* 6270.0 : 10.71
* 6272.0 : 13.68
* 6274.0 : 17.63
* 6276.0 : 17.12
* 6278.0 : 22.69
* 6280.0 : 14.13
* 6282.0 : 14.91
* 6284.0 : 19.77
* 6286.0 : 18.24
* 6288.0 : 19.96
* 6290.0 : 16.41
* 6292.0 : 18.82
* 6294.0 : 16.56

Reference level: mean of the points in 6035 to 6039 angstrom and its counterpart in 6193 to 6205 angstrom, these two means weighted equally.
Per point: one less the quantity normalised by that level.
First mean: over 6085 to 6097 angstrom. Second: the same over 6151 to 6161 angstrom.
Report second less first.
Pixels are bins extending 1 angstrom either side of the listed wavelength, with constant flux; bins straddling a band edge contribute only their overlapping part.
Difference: 0.013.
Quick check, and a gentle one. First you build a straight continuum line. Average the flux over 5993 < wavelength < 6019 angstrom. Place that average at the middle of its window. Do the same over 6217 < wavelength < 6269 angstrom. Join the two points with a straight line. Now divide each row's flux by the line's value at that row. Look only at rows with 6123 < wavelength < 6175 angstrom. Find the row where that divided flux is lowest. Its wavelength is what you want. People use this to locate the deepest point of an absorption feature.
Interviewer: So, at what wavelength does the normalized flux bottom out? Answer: 6174.0 angstrom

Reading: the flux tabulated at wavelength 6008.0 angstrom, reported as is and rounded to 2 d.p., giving 15.79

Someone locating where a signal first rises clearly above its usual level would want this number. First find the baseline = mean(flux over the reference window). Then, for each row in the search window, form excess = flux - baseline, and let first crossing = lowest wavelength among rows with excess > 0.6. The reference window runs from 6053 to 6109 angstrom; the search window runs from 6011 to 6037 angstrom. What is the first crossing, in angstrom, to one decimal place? 6016.0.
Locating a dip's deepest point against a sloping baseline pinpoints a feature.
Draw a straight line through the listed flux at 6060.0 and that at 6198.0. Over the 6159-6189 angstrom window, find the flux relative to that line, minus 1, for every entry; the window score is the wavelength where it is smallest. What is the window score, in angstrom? 6176.0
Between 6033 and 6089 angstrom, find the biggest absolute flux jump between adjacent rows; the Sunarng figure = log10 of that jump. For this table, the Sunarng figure 0.854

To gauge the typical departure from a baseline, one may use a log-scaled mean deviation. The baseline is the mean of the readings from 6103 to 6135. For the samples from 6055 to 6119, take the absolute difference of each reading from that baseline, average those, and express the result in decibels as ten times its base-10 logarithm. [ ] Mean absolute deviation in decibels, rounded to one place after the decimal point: 2.1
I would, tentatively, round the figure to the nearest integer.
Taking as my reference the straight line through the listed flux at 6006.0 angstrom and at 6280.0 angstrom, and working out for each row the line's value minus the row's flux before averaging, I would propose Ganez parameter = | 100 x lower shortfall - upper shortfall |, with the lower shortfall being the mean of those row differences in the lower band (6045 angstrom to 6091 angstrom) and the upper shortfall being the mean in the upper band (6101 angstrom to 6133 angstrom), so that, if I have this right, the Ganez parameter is 89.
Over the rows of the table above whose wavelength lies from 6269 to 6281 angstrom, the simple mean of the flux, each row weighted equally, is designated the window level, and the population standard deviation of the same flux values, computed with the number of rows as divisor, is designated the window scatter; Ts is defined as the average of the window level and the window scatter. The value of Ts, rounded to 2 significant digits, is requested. 9.9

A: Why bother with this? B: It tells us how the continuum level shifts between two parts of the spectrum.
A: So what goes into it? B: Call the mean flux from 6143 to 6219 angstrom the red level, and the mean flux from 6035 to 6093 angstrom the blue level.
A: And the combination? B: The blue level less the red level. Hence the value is 1.8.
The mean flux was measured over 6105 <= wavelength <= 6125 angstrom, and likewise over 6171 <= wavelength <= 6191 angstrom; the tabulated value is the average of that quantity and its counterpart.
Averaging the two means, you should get 17.26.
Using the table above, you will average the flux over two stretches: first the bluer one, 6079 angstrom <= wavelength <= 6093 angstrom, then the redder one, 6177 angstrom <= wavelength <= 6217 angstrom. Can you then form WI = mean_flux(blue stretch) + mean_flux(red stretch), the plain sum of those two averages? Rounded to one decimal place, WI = 34.5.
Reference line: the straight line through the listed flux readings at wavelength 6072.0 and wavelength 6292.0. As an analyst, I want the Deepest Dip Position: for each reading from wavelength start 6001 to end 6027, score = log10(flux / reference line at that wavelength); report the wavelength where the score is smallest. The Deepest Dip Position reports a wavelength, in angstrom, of 6012.0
